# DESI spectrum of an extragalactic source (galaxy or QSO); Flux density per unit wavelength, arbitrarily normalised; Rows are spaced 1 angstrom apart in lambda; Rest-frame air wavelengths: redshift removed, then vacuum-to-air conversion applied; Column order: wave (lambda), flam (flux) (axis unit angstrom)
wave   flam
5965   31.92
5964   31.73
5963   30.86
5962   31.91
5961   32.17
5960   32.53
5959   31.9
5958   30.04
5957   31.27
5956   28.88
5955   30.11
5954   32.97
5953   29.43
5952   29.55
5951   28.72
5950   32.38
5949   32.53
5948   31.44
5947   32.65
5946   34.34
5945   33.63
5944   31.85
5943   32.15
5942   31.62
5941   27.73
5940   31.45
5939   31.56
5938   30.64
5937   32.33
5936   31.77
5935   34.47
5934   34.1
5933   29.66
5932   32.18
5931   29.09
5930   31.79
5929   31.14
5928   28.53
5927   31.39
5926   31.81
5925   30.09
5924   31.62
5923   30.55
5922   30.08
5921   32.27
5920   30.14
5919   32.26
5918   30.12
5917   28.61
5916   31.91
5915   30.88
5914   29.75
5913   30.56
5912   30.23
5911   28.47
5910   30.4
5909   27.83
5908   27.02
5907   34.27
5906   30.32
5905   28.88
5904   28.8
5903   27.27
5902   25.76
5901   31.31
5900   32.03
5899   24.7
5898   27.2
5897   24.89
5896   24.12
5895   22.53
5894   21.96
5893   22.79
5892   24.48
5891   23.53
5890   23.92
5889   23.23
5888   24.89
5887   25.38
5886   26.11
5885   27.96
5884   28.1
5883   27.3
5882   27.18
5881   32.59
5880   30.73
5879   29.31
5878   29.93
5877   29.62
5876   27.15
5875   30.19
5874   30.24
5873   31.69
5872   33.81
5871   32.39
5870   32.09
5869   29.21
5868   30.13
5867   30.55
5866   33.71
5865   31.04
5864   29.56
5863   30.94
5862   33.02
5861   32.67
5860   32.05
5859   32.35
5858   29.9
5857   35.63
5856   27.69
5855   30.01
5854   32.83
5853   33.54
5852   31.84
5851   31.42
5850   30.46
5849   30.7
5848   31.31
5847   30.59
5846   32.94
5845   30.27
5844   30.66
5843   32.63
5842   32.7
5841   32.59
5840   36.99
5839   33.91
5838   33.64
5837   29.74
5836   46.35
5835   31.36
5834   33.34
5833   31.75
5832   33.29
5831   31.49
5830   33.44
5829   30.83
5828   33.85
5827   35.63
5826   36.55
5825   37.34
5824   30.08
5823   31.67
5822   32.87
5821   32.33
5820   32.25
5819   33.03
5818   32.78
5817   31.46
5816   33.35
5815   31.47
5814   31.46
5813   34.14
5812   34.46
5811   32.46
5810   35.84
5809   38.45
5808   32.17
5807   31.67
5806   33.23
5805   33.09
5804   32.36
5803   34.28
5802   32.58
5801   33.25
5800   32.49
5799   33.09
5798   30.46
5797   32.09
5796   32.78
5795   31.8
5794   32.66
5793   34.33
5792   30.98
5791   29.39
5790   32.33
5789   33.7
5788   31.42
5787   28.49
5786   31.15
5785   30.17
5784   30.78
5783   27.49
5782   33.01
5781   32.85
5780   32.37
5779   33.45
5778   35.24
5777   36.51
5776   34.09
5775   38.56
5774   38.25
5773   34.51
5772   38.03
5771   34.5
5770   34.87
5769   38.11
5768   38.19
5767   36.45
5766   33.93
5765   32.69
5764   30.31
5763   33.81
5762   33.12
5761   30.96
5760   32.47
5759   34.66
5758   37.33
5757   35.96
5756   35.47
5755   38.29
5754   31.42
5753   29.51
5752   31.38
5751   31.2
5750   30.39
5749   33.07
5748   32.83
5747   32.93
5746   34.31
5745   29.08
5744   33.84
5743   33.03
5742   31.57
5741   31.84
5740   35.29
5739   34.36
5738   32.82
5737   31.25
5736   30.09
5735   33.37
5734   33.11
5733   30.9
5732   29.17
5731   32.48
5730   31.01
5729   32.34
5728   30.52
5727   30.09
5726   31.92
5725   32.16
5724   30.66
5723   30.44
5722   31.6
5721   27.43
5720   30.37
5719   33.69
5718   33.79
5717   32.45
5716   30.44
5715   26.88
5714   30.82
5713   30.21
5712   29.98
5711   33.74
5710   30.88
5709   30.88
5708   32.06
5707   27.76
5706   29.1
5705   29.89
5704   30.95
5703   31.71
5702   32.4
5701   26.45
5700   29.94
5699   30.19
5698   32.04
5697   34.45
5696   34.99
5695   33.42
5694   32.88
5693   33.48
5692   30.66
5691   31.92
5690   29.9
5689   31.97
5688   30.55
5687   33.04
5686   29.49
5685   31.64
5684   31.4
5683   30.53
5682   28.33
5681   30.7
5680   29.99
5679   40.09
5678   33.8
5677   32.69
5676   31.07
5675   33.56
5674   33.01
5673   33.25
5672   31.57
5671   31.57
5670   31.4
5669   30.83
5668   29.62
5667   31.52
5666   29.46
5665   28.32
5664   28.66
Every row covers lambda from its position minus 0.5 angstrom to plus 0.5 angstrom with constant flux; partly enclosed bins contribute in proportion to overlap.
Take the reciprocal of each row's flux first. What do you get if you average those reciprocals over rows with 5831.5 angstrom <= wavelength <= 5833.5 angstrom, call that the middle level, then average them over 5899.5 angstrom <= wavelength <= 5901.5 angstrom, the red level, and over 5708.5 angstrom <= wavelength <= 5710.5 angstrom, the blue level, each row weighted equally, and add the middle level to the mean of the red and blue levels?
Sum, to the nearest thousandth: 0.063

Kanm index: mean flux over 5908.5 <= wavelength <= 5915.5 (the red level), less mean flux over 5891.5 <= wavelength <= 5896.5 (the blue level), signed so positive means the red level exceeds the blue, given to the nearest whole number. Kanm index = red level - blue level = 7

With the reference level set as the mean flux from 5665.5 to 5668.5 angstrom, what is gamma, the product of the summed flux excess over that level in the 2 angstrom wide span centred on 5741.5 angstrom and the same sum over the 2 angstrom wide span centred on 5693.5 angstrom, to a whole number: 18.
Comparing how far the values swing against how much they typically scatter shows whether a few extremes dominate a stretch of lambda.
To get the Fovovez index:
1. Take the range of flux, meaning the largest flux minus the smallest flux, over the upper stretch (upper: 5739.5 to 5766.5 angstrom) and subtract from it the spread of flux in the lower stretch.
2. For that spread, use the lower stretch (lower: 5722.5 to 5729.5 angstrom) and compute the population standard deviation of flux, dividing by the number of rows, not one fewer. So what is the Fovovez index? 8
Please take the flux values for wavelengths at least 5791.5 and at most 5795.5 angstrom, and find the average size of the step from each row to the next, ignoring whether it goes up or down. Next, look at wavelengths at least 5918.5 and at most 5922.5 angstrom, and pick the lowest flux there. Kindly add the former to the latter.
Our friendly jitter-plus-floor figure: 32.0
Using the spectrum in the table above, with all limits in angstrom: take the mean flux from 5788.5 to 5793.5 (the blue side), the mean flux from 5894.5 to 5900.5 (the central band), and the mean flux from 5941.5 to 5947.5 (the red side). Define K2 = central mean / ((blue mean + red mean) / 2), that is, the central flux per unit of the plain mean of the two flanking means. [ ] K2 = 0.80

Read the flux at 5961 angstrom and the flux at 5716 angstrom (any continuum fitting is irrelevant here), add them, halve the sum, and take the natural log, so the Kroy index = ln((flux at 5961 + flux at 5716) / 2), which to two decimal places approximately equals 3.44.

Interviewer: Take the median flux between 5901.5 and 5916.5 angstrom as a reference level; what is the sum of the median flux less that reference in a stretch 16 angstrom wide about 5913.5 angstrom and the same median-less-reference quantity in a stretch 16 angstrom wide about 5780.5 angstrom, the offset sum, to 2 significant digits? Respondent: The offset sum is 3.7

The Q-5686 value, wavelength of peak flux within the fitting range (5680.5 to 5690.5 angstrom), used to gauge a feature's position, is 5687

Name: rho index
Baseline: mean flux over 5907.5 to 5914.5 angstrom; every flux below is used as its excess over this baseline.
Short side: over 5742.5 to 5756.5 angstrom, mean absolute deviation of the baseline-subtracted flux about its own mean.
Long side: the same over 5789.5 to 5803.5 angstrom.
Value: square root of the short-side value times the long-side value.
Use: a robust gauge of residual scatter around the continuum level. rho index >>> 1.34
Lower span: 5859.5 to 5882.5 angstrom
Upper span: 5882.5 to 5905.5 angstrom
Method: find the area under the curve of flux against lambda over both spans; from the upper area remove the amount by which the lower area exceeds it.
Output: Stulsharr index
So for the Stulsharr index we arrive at 484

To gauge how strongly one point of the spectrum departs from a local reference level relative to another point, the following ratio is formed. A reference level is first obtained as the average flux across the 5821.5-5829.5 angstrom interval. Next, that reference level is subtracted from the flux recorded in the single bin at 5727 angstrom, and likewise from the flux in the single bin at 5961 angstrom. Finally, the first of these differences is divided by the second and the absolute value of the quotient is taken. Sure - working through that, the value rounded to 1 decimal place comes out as 2.5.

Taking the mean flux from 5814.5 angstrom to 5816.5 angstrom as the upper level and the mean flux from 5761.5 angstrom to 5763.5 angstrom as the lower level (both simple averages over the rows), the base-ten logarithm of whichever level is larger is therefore 1.52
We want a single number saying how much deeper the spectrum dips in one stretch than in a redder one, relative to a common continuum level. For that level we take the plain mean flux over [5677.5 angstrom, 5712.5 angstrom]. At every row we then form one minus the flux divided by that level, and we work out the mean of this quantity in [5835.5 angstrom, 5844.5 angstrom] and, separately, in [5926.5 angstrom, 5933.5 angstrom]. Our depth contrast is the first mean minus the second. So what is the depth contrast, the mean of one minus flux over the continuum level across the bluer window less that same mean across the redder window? -0.12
